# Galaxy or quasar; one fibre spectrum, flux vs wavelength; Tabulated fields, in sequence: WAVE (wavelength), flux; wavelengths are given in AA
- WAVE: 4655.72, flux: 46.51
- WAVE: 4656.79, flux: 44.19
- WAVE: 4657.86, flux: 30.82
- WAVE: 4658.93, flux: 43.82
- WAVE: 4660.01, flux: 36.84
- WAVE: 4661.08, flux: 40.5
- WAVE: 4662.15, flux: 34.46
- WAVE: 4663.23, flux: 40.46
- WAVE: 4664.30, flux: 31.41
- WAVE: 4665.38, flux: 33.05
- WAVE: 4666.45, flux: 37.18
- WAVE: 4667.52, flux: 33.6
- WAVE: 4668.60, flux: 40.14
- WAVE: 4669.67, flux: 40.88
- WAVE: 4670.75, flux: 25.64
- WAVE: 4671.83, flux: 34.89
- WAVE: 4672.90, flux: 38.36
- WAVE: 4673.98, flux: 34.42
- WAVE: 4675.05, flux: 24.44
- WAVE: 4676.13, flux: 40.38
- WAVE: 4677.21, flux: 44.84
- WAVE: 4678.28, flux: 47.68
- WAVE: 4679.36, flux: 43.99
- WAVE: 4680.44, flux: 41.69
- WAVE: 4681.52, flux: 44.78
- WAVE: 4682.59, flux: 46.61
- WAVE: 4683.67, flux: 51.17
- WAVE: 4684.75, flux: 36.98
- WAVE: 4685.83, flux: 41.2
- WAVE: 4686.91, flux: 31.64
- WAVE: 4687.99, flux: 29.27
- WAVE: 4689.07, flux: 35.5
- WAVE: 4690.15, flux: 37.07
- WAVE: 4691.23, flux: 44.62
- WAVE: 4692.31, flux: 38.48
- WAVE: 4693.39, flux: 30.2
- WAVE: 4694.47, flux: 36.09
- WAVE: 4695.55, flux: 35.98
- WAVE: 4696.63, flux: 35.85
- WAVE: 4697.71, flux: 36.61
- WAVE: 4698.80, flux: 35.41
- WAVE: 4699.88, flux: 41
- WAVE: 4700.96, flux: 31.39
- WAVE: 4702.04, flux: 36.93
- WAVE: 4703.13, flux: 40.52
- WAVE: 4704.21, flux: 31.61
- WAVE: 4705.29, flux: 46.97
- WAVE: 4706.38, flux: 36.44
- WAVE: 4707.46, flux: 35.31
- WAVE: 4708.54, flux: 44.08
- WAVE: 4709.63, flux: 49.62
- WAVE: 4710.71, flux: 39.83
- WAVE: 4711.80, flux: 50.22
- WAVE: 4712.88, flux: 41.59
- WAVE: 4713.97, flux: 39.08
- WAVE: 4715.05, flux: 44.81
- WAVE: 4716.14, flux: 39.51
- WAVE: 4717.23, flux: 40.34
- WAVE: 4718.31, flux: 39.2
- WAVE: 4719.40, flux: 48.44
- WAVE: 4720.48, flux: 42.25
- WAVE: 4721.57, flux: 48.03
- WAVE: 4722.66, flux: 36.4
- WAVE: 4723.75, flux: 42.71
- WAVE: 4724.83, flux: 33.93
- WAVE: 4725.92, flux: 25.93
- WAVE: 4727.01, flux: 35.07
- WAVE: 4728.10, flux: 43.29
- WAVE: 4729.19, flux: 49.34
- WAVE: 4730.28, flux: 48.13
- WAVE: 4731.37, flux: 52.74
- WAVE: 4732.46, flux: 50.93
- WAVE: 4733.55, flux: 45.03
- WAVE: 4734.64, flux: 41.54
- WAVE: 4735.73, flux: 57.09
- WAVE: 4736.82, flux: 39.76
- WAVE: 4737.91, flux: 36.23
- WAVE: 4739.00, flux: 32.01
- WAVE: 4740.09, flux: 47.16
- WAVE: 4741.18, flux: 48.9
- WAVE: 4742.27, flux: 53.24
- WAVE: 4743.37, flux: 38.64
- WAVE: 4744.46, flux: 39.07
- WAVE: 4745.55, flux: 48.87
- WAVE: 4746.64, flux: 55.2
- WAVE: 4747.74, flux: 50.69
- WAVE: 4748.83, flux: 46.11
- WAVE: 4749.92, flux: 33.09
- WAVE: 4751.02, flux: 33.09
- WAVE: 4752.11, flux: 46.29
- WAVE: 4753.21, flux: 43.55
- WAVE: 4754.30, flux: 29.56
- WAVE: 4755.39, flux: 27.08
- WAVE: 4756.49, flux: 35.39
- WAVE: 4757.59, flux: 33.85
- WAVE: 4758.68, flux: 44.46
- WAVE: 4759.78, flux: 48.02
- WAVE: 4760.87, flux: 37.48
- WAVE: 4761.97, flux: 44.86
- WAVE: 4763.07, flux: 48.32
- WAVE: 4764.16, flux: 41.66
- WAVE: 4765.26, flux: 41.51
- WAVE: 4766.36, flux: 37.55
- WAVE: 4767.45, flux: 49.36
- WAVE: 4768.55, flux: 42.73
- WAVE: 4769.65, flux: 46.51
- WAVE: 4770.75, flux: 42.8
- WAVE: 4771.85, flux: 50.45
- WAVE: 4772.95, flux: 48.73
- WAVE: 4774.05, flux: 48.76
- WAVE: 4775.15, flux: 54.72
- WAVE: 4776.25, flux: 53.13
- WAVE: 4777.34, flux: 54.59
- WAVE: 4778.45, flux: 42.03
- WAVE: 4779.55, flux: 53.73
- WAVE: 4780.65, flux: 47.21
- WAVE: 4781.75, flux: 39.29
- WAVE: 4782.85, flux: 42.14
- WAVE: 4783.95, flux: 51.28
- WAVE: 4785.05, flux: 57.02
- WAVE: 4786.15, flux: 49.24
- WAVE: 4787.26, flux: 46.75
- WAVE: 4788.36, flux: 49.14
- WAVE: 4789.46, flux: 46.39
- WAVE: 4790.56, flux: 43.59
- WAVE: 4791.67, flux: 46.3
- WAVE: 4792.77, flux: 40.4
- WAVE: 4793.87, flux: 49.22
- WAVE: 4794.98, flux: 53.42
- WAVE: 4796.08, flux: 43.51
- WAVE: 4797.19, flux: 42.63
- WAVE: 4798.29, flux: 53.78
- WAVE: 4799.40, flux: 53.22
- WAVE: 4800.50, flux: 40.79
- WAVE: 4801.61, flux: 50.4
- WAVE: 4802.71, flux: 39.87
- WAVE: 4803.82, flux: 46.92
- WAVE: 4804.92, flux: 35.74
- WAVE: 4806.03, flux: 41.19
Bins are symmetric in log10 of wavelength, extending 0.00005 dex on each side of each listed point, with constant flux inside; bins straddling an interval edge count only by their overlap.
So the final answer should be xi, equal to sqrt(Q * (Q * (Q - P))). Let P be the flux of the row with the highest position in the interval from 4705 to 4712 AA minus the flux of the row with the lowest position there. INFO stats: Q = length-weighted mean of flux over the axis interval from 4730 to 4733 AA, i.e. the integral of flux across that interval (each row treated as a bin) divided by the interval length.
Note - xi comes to 350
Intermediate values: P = 3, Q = 51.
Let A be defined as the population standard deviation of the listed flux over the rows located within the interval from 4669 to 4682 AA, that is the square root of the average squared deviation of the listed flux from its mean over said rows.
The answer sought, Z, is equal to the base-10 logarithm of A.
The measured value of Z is 0.85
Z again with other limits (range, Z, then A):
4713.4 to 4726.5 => 0.77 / 5.9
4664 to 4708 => 0.77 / 5.8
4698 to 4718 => 0.72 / 5.3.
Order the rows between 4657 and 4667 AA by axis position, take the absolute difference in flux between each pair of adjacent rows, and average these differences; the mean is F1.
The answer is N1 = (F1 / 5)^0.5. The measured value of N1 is 1.12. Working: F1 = 6.3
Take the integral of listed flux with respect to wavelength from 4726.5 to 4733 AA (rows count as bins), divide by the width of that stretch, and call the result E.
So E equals 46.6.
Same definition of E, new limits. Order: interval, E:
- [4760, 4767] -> 42.3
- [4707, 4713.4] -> 43.6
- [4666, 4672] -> 35.4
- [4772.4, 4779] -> 50.3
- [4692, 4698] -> 35.4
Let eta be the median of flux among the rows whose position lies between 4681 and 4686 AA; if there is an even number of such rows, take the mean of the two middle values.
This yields 45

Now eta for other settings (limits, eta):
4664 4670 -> 35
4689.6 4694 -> 38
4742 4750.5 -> 47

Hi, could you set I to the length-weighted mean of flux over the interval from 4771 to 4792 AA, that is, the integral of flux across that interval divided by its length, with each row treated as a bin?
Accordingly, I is 49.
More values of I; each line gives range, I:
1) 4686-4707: 36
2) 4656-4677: 36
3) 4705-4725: 42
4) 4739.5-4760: 42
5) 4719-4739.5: 43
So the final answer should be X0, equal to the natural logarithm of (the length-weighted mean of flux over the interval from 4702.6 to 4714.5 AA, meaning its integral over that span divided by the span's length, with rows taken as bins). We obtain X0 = 3.72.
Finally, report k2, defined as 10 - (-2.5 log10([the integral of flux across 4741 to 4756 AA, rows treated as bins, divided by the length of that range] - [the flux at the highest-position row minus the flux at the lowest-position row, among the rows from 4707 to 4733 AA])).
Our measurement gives 13.6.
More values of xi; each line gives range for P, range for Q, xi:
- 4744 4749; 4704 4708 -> 212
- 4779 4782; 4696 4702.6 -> 257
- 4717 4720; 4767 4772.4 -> 286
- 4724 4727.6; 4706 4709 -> 237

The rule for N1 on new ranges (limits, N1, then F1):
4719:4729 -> 1.27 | 8.0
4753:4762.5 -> 1.21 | 7.3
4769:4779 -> 0.93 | 4.3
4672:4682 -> 1.08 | 5.8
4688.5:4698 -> 0.87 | 3.8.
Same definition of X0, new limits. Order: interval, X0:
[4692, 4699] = 3.57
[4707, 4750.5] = 3.77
